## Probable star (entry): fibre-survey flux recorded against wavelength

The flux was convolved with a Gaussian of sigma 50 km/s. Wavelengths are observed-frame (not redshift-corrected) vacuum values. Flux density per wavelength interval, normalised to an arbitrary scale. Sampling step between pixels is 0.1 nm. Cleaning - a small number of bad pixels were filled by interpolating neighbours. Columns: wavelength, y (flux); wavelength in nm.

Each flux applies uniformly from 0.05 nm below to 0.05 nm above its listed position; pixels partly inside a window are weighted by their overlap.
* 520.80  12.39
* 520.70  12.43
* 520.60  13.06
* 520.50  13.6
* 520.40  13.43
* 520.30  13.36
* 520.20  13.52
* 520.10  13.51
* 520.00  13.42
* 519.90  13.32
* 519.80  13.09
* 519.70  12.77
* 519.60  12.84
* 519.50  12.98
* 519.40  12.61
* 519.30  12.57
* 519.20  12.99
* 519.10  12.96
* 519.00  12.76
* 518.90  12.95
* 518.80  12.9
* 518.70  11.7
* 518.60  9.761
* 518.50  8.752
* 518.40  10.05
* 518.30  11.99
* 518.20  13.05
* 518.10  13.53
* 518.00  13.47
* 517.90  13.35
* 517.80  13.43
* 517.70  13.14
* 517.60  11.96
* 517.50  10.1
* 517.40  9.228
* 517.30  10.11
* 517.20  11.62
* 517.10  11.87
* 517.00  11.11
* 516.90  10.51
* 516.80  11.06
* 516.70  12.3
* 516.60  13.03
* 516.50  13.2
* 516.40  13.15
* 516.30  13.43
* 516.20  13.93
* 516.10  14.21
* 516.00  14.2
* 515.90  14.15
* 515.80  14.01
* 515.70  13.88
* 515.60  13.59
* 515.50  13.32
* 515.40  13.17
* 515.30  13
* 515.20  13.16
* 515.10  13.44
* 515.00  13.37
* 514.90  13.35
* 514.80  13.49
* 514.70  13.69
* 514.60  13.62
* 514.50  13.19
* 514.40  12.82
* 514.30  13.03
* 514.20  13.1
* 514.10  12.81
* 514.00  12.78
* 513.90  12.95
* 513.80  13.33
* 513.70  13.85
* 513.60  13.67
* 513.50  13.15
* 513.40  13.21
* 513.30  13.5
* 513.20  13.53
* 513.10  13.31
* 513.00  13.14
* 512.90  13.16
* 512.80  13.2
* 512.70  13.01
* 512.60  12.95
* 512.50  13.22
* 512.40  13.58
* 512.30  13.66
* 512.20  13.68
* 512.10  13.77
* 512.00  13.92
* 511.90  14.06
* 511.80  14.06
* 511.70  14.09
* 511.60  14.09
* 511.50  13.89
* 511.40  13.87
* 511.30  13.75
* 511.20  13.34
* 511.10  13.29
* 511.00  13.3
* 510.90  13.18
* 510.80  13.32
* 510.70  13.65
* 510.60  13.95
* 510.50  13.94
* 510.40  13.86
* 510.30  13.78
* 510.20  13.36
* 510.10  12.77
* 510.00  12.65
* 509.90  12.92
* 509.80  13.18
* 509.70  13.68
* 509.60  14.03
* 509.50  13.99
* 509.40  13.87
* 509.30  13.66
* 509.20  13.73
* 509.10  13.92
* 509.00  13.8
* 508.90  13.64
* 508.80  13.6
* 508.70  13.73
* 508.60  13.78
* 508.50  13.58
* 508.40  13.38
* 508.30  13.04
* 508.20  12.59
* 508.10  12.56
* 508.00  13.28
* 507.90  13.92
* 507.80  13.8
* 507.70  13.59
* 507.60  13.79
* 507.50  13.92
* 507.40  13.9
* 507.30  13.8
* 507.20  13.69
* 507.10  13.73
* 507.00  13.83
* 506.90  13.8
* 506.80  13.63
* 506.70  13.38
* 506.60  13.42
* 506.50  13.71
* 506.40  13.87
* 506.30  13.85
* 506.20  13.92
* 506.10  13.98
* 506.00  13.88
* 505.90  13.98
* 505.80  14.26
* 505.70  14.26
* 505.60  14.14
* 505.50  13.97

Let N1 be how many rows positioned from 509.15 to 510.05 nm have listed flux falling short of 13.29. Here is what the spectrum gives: 3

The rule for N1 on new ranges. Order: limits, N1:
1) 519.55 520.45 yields 3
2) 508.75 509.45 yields 0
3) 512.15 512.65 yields 2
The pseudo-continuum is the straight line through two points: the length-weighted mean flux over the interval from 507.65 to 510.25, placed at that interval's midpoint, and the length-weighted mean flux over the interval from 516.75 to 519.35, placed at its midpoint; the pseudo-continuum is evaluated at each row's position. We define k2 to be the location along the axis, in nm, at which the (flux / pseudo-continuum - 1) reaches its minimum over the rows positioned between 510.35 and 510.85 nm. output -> 510.80 nm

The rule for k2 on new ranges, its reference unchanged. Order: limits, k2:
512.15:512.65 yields 512.60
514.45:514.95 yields 514.50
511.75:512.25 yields 512.20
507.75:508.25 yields 508.10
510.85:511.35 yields 510.90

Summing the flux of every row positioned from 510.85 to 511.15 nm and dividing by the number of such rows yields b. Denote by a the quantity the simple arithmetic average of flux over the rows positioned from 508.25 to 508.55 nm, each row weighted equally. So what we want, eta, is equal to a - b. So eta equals 0.1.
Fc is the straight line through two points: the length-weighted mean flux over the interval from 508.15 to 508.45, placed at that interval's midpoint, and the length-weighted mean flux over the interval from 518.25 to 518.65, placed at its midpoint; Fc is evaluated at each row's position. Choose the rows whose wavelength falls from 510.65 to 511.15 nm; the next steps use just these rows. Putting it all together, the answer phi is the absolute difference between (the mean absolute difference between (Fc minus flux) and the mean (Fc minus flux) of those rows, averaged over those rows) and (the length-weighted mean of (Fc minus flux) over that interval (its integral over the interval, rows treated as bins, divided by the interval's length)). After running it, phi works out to 1.18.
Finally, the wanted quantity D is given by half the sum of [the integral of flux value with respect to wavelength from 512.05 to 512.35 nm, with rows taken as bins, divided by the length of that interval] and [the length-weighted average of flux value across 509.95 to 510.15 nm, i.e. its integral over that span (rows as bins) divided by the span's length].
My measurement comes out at 13.2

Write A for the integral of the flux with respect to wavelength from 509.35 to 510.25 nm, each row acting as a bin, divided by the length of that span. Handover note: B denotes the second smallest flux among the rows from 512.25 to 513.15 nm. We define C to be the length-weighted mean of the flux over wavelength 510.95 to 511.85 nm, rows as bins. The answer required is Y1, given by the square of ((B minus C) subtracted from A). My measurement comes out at 199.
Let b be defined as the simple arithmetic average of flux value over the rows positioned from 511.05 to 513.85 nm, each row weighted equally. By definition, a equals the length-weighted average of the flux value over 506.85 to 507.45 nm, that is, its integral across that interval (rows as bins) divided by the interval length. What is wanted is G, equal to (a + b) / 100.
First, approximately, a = 13.8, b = 13.5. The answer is 0.273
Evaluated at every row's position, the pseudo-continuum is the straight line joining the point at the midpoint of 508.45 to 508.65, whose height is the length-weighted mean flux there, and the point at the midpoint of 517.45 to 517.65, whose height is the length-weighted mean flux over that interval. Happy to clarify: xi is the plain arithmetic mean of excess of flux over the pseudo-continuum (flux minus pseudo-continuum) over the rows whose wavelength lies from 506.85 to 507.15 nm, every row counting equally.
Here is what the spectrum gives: -0.35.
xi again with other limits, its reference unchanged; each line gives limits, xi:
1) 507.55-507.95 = -0.14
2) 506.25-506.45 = -0.47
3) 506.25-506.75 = -0.64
